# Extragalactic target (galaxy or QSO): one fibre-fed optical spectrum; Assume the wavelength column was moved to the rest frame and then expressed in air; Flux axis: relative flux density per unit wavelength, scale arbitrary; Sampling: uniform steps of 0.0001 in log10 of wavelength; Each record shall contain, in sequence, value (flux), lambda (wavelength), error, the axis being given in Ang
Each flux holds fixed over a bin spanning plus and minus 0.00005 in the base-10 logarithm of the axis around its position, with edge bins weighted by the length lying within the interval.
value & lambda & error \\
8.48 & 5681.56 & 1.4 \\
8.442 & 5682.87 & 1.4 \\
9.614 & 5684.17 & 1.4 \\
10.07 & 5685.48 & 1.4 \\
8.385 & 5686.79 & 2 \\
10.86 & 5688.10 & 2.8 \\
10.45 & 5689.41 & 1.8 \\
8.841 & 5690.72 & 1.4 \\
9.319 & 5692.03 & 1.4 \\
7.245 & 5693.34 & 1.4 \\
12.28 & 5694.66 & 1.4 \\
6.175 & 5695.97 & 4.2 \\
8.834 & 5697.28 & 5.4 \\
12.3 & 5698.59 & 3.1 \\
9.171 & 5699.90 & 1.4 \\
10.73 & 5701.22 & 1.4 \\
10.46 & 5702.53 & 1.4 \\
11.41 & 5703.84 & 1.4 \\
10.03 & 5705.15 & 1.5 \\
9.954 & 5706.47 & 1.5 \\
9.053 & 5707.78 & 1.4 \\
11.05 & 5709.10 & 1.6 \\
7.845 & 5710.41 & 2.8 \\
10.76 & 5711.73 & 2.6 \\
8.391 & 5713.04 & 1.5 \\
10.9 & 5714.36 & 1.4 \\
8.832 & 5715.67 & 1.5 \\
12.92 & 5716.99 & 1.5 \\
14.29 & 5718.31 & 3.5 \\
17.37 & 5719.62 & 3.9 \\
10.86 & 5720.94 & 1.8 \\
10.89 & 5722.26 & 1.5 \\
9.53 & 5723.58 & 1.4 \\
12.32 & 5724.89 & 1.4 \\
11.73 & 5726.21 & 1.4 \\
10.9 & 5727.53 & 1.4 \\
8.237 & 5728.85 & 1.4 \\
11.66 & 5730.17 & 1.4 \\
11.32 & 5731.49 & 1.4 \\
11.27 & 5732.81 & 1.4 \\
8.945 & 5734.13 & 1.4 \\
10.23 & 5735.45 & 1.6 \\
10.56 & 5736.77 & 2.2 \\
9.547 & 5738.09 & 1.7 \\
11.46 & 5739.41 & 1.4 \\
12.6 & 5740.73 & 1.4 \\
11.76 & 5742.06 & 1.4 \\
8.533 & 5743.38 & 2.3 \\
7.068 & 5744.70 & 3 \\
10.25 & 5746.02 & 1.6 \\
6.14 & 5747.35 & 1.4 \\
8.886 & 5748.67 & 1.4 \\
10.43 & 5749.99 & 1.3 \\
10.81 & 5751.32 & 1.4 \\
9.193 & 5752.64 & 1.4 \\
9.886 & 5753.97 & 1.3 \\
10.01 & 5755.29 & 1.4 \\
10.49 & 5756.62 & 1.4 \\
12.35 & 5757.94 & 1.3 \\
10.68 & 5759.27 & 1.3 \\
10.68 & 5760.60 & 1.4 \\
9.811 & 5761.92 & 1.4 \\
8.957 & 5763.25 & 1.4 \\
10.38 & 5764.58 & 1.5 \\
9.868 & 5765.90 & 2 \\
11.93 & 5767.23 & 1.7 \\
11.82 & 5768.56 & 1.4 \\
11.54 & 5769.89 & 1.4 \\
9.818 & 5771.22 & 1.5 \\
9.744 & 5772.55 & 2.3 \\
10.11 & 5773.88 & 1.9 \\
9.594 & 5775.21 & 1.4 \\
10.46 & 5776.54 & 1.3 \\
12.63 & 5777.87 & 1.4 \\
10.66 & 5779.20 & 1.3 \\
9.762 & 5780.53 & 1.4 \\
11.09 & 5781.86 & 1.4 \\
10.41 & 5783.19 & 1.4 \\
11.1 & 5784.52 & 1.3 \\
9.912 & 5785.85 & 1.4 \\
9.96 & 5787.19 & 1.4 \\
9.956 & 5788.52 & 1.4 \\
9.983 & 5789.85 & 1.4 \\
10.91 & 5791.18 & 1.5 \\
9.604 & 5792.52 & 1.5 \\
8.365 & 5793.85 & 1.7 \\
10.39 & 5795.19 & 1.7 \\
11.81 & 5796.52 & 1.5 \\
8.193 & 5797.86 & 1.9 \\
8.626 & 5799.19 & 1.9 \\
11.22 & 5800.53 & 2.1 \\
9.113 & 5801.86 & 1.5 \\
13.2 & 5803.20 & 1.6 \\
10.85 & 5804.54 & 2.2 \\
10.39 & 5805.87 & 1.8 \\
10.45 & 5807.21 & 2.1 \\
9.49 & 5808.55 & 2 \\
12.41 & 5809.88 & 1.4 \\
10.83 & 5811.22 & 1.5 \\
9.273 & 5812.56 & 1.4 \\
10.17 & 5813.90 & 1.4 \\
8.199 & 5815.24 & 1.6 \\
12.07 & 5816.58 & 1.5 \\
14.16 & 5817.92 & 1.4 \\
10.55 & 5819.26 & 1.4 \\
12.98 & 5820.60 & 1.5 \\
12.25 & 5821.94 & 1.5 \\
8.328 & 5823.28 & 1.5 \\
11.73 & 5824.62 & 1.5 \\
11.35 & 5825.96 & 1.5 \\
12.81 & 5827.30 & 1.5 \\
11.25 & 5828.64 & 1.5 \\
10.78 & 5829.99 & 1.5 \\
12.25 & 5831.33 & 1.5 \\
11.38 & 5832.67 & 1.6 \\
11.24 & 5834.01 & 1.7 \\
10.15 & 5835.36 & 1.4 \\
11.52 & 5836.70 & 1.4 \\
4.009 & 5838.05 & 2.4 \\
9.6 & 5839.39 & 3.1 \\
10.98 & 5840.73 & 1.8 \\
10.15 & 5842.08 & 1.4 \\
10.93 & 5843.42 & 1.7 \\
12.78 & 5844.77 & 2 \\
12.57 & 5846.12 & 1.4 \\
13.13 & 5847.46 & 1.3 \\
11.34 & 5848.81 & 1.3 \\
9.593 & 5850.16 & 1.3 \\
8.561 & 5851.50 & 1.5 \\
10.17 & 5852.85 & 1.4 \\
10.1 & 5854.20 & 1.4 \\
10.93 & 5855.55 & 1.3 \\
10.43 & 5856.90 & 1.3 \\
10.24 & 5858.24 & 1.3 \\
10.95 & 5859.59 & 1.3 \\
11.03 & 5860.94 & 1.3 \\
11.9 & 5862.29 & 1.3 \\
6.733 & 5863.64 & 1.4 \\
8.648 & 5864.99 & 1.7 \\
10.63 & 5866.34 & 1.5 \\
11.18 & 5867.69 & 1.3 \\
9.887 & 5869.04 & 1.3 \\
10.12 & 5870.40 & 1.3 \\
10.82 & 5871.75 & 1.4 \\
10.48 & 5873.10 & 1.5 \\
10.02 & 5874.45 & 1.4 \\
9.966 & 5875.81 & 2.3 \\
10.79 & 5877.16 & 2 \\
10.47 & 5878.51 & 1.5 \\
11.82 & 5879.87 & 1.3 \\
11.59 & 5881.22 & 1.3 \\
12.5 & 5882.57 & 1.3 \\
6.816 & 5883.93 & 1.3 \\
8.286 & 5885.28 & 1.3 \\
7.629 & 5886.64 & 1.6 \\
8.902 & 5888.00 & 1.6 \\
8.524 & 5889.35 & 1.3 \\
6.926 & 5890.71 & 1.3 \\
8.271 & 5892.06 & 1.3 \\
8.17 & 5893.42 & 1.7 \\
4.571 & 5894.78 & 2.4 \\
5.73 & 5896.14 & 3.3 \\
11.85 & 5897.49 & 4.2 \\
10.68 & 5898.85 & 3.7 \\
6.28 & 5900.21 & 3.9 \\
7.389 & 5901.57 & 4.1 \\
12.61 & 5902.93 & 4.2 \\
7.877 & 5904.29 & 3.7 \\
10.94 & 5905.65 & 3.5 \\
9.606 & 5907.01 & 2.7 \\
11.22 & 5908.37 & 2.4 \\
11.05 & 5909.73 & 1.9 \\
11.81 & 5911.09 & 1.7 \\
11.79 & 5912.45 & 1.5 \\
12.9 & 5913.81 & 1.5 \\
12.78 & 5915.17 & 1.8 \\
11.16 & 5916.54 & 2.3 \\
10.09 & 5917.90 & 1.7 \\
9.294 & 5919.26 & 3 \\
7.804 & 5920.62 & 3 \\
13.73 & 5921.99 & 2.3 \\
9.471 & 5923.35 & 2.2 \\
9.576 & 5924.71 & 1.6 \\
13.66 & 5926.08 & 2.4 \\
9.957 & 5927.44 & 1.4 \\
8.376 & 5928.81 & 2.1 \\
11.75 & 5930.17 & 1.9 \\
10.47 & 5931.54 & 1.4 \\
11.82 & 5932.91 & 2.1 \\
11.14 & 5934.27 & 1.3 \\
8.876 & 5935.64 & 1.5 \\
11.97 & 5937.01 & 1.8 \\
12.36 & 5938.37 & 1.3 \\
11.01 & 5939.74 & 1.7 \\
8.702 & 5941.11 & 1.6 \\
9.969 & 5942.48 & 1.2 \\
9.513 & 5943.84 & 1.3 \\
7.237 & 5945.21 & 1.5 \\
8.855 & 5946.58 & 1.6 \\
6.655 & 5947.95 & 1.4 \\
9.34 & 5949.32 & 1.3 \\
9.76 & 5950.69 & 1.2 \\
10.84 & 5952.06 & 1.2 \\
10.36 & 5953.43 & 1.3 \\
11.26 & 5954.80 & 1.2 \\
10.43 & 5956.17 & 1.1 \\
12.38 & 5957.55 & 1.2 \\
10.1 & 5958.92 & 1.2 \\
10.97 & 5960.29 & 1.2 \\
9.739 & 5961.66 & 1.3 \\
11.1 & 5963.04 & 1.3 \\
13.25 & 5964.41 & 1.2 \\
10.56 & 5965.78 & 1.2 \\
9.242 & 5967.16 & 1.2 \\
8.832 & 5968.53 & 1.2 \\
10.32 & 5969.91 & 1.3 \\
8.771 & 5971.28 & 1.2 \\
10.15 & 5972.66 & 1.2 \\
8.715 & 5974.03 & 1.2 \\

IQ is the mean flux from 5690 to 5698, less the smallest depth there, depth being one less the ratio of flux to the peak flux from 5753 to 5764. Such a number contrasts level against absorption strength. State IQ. 8.8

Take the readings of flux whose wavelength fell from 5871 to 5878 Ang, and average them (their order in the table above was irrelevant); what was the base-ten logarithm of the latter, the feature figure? 1.02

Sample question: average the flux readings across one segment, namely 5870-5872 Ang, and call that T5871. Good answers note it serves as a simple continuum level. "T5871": 10.5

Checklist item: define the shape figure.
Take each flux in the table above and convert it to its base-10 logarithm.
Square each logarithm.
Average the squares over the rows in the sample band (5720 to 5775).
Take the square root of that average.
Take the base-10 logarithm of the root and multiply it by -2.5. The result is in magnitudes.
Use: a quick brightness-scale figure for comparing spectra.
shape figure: -0.012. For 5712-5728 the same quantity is -0.062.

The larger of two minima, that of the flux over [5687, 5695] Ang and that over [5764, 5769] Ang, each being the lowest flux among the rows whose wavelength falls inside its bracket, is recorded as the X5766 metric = 9.9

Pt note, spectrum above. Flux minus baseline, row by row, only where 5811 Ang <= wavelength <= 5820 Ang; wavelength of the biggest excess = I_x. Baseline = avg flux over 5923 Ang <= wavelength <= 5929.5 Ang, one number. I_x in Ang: 5817.92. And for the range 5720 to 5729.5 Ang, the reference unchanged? 5724.89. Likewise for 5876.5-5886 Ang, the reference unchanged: 5882.57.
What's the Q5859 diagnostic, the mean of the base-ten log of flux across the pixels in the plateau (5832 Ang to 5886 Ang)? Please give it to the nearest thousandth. 1.008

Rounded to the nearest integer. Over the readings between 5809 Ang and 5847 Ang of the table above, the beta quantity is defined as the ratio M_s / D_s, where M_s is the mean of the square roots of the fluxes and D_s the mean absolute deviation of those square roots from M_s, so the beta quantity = 16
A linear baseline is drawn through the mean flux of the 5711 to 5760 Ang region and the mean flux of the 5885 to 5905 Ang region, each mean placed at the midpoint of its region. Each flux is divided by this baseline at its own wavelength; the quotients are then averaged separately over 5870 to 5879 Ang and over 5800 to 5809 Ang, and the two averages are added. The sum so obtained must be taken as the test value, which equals 2.33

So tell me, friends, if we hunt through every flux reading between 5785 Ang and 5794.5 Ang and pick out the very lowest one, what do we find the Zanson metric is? 8.365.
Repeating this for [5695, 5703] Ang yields 6.175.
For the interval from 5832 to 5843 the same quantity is 4.009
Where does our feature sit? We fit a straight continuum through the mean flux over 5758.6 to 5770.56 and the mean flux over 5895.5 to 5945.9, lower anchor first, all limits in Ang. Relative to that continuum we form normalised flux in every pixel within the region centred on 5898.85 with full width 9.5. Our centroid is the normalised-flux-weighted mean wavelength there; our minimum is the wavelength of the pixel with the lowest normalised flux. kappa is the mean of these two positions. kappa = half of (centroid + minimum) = 5897.1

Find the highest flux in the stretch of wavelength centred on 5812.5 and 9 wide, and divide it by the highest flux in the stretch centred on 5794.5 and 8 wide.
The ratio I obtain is 1.05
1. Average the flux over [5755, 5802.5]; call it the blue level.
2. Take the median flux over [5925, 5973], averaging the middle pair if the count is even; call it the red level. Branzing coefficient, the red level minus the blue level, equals 0.0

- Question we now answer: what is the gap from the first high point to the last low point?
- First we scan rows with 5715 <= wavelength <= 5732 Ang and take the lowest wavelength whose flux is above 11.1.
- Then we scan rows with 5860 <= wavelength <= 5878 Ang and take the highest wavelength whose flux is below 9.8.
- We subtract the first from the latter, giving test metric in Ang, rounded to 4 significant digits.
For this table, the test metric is 148.0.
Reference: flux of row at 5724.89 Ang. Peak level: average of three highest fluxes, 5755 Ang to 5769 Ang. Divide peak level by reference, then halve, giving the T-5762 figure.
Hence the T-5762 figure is 0.49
